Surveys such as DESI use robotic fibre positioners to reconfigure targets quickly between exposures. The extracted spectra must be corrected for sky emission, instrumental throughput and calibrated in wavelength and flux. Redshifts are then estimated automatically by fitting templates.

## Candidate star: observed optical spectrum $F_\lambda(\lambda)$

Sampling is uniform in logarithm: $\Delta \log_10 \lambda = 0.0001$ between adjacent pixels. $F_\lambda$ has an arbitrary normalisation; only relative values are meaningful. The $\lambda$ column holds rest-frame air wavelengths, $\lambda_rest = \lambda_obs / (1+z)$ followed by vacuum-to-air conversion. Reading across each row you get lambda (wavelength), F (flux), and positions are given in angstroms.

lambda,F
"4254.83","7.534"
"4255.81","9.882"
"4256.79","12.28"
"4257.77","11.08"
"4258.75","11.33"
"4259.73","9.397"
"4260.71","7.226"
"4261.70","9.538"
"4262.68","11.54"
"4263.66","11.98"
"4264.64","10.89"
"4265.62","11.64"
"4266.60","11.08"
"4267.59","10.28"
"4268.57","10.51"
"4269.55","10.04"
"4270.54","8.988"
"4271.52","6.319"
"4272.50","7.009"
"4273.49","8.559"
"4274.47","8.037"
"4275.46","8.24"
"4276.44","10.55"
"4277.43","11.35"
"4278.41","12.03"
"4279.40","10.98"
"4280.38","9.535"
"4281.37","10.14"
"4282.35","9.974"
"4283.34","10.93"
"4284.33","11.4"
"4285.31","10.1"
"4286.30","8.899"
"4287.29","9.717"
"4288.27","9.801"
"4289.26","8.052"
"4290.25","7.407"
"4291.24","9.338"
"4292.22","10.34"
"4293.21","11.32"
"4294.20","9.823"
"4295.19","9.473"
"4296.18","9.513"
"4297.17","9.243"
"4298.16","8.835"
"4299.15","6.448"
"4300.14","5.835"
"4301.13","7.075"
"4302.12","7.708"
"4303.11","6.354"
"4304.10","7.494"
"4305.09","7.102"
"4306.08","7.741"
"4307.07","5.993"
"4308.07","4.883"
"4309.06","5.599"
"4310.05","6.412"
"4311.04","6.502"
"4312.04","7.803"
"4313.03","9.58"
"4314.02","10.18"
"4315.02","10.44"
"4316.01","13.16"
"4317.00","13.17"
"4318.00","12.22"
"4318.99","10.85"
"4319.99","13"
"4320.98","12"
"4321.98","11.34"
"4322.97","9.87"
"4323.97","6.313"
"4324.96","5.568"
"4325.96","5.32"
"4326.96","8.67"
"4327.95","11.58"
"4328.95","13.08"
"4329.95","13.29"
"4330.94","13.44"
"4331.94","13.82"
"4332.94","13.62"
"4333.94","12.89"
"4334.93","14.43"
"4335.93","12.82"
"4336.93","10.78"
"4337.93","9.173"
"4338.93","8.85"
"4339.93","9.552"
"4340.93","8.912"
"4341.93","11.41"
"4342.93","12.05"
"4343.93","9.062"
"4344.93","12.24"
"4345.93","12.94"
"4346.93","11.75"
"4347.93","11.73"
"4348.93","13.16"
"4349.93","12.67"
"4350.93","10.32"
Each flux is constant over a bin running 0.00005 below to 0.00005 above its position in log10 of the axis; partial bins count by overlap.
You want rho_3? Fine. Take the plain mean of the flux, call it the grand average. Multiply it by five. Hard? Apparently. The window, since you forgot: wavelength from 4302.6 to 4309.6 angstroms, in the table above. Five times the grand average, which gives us 32.3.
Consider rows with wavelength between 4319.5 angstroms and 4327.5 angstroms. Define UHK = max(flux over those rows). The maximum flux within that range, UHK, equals 13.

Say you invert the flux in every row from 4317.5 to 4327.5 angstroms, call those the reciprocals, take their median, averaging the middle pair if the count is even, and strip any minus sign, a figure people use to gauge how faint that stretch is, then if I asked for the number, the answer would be 0.097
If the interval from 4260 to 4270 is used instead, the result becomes 0.093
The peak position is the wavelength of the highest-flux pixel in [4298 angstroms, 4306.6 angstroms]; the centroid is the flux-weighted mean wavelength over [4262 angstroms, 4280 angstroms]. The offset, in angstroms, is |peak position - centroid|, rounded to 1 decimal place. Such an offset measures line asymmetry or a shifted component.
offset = 27.3 angstroms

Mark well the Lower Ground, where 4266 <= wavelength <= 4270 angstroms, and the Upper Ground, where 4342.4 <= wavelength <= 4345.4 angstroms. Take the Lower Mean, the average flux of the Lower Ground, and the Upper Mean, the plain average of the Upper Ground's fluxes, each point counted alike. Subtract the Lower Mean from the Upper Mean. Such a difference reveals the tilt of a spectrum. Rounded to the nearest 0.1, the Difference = 0.6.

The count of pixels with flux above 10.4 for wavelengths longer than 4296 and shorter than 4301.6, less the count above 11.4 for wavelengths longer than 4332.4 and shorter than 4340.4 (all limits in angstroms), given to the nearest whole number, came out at -4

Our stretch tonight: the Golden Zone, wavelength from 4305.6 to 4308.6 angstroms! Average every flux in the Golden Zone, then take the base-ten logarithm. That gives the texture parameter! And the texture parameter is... 0.79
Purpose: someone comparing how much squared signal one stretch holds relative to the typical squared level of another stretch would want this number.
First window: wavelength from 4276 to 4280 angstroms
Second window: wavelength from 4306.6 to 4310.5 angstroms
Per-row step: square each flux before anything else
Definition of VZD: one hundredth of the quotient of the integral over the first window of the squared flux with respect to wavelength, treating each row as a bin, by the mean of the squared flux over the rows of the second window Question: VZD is 0.15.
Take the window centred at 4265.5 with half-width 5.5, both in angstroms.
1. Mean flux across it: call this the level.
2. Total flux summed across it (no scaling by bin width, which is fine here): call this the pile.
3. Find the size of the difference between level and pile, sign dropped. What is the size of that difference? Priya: 103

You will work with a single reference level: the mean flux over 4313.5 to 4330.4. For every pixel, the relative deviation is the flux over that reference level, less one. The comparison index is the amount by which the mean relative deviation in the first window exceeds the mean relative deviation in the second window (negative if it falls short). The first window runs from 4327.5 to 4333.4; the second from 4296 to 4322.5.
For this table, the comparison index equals 0.4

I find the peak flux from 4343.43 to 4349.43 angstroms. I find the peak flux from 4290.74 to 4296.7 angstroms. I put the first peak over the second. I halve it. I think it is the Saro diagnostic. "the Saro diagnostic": 0.58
